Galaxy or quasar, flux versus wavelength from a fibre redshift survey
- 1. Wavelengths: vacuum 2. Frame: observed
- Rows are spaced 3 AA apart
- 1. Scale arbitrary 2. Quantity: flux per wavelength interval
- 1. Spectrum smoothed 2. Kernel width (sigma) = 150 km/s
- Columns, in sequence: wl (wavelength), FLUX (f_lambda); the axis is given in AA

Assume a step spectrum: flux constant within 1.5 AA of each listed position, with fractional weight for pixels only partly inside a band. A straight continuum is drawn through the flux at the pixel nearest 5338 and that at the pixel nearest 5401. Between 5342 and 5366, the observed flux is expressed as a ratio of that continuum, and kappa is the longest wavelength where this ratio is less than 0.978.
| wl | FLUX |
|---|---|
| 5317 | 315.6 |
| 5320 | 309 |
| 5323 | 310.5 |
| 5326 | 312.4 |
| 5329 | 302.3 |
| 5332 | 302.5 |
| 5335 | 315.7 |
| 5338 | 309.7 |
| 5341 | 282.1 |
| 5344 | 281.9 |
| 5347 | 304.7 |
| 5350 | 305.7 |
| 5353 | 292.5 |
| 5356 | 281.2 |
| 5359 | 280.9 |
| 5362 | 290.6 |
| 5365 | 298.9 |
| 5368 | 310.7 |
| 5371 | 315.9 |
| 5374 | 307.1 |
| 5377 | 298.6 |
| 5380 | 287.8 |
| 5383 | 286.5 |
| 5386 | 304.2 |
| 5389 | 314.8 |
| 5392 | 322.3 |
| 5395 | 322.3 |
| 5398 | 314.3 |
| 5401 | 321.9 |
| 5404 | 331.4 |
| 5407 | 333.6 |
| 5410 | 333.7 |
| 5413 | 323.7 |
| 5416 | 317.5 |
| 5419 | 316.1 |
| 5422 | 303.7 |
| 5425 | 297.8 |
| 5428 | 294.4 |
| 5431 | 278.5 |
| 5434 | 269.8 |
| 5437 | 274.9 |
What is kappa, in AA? 5365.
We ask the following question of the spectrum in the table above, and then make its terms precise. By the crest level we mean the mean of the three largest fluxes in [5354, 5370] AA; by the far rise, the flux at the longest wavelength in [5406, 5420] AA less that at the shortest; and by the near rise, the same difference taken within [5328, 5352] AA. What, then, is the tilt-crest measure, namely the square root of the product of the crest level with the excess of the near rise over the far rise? 79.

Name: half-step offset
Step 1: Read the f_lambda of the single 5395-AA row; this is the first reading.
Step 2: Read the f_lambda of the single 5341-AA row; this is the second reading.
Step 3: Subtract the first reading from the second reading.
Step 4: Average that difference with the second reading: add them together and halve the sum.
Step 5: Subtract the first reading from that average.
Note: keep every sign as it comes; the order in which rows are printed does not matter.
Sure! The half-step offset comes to -201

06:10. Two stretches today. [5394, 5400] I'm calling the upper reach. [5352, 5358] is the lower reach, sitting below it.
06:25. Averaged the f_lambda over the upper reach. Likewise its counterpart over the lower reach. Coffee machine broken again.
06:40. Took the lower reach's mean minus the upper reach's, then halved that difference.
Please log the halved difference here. -16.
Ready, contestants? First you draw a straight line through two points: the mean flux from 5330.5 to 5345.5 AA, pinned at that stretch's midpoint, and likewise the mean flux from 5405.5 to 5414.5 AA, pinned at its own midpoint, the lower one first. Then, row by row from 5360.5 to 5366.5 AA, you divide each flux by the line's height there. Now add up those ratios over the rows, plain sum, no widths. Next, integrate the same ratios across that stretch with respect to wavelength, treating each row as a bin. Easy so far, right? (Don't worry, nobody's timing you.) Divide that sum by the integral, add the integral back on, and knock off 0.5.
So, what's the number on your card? 5.5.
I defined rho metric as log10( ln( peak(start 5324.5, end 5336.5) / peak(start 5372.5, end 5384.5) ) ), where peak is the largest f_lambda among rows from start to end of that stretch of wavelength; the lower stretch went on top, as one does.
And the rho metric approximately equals -1.56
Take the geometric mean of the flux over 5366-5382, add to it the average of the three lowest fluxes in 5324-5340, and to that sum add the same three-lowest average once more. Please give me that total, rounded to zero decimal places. 914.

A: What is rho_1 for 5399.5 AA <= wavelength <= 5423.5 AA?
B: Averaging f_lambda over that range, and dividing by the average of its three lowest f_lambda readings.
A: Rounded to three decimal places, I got 1.033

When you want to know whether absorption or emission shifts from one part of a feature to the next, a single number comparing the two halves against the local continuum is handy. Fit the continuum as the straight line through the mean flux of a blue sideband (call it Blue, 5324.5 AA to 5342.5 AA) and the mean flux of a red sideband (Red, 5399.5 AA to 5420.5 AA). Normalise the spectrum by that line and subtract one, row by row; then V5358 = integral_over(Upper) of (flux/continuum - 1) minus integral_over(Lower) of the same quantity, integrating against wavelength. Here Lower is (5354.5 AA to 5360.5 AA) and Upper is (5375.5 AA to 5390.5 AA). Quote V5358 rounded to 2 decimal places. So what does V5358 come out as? -0.35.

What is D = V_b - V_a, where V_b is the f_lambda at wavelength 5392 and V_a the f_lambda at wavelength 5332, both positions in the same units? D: 20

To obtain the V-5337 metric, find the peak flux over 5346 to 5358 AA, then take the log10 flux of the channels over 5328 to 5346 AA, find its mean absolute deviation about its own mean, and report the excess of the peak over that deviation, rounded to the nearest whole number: 306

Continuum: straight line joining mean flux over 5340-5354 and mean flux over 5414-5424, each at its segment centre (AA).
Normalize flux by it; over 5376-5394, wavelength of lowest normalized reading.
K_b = 5383 AA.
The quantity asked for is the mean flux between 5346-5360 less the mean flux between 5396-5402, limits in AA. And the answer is -25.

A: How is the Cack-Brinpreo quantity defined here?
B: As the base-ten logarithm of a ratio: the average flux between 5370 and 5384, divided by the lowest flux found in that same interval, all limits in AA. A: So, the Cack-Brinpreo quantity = 0.019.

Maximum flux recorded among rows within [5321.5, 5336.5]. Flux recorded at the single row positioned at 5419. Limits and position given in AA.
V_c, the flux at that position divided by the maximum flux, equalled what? 1.00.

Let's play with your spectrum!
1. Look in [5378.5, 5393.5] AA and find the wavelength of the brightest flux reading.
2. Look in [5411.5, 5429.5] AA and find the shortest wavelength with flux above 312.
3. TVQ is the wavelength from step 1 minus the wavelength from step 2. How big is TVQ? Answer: -21 AA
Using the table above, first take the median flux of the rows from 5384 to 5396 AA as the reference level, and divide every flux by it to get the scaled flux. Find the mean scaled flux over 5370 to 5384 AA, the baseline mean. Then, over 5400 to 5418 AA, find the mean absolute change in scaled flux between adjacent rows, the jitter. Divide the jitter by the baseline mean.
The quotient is 0.019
